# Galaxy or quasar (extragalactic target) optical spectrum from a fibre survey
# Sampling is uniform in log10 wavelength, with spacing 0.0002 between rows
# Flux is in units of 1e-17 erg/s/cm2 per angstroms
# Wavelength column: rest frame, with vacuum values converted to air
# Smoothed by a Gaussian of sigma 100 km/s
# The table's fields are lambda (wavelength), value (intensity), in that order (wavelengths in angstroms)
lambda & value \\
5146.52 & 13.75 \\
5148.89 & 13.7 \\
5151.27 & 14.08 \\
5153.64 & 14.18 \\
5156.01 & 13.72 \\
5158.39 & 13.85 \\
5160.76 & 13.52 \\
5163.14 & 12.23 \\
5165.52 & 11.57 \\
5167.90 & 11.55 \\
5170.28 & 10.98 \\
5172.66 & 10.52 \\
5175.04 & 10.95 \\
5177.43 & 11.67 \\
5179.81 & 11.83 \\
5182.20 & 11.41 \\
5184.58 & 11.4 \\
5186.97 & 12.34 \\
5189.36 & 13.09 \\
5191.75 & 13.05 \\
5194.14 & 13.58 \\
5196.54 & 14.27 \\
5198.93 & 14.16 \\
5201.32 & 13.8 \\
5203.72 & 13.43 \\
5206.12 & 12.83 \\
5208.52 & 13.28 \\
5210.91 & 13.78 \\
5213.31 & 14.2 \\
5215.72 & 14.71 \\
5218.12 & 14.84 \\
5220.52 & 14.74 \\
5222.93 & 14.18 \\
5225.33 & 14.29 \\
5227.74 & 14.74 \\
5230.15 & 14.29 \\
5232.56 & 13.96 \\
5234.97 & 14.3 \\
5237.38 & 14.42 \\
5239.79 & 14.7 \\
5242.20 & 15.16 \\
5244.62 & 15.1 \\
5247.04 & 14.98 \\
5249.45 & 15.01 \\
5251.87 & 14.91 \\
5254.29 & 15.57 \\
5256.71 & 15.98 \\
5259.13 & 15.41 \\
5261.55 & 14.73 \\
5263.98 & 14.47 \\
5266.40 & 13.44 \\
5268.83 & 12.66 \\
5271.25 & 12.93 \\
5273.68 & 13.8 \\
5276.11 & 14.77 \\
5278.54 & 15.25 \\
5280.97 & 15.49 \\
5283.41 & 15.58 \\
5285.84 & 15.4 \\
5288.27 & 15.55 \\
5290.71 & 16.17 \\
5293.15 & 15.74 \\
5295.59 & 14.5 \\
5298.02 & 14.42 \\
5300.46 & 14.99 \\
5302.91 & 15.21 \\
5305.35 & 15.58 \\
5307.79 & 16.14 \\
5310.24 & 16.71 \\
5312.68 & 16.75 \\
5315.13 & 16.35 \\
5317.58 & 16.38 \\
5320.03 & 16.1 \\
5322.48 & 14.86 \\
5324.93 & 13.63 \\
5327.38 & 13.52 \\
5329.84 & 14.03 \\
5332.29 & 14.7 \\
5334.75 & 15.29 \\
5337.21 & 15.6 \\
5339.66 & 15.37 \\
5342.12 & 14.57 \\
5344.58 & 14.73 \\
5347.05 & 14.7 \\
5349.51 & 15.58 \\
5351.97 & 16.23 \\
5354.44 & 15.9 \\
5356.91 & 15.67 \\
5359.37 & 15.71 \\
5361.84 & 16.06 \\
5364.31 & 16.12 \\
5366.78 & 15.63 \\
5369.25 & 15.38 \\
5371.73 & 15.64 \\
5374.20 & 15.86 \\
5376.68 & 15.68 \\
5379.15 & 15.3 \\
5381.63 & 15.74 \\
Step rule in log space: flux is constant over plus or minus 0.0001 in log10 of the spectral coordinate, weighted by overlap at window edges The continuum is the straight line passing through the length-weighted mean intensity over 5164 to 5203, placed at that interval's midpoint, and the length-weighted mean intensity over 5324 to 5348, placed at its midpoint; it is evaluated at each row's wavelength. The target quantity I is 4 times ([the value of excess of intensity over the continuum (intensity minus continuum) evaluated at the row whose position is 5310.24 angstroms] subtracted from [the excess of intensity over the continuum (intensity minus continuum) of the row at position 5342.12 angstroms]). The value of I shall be -11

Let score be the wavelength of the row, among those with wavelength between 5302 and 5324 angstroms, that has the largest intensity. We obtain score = 5312.68 angstroms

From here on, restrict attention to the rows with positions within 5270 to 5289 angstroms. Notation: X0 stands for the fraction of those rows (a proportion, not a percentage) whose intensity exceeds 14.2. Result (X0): 0.75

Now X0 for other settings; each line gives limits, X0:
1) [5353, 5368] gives 1.00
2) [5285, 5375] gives 0.92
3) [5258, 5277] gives 0.50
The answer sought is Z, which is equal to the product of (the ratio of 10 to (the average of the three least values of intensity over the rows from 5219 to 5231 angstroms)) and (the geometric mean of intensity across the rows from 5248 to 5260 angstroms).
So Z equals 10.8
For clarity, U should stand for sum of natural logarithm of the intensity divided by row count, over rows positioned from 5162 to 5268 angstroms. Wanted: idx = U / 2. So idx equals 1.30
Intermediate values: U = 2.61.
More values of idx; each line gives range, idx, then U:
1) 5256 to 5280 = 1.33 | 2.66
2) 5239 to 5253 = 1.35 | 2.71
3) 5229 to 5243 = 1.34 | 2.67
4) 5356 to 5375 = 1.38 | 2.76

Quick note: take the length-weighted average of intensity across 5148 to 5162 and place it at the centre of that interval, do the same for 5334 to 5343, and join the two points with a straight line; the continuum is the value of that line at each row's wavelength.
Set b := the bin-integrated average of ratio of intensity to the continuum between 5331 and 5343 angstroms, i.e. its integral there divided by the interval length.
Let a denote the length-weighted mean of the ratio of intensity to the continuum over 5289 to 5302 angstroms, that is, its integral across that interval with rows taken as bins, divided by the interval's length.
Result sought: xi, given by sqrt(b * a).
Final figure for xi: 1.01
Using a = 1.02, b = 0.99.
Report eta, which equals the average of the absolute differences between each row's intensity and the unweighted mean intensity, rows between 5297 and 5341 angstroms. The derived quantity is 0.8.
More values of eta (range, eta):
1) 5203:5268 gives 0.6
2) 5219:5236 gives 0.2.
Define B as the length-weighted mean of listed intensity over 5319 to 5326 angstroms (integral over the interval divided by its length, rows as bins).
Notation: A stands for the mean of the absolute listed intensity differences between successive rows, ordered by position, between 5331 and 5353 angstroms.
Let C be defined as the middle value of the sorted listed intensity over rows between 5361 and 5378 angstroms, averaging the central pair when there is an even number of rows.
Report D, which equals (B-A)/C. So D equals 0.92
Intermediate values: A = 0.46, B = 14.9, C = 15.7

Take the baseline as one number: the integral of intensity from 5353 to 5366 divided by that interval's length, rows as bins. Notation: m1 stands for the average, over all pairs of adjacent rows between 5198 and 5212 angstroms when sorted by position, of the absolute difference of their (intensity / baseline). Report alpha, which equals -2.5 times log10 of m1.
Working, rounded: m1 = 0.029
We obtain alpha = 3.86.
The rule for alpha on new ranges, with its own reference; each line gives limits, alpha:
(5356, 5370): 4.56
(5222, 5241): 4.32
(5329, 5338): 3.71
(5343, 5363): 4.12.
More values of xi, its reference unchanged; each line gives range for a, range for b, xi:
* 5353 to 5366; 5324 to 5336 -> 0.98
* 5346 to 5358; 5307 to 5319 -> 1.06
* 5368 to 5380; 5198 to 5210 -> 0.98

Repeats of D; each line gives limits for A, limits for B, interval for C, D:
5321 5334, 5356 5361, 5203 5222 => 1.08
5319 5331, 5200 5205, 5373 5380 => 0.82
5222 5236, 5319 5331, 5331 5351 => 0.94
